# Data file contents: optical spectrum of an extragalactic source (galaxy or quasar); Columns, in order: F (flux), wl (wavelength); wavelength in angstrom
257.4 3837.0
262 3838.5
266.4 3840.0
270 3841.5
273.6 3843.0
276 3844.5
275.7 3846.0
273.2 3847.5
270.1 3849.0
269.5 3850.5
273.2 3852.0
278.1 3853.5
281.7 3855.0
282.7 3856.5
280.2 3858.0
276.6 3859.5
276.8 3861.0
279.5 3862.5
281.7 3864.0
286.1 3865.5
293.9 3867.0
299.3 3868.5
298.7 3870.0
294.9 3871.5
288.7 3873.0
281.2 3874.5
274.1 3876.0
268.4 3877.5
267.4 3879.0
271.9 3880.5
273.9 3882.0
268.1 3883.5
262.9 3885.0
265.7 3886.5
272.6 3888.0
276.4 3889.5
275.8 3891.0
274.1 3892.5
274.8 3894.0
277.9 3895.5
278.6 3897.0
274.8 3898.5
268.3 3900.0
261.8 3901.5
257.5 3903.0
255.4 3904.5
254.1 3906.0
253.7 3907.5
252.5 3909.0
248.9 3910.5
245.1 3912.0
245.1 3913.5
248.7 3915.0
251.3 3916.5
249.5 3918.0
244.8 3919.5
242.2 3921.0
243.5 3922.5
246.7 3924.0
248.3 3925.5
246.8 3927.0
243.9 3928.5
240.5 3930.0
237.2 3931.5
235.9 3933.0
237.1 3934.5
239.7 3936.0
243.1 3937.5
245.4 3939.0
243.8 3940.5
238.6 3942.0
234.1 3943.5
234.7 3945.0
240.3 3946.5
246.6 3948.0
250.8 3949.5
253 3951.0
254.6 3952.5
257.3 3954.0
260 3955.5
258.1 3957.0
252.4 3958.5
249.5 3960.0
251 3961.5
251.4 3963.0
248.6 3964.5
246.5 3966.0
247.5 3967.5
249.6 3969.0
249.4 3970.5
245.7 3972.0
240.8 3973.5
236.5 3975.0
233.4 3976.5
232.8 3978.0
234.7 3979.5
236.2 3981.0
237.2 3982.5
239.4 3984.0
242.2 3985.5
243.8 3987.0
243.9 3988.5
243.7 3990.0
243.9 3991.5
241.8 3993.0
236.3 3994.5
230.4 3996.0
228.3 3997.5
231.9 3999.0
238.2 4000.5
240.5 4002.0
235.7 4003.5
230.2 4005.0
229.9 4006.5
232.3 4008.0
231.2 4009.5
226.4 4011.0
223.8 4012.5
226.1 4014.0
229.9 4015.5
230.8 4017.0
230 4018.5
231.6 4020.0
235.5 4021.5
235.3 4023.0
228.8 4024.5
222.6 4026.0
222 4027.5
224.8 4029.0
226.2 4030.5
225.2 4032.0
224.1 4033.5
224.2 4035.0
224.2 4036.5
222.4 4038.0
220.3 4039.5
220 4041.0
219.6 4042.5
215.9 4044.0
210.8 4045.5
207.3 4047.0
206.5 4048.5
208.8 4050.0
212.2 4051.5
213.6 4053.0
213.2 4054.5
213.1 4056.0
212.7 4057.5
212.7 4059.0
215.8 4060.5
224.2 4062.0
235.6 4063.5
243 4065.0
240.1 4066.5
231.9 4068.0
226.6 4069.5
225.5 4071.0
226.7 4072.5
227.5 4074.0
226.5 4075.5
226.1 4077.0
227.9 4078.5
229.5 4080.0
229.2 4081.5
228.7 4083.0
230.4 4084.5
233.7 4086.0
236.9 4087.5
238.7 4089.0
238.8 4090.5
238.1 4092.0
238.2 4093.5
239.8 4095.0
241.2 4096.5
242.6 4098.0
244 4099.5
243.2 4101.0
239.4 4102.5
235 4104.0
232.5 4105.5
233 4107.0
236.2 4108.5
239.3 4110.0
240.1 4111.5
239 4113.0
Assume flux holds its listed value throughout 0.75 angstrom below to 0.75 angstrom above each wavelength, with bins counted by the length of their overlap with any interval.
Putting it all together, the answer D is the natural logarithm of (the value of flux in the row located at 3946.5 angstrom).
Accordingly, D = 5.48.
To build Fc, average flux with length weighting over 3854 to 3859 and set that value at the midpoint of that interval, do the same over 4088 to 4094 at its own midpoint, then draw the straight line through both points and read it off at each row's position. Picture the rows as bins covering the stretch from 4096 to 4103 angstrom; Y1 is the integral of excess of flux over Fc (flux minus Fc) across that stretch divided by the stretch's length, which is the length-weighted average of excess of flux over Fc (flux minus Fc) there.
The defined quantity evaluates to 5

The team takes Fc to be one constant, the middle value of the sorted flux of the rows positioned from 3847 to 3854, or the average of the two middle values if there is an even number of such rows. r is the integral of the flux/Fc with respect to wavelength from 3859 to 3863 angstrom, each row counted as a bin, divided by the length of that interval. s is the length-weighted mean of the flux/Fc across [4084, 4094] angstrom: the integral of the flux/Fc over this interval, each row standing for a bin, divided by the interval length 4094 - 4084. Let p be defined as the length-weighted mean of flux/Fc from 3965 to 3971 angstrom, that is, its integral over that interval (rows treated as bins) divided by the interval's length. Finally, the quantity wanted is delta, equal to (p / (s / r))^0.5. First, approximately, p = 0.91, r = 1.02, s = 0.87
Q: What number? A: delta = 1.03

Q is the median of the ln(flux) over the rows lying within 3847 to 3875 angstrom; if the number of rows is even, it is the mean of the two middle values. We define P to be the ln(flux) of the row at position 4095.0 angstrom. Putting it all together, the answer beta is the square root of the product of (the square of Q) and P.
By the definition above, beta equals 13.2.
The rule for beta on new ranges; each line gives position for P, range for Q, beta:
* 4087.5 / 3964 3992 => 12.9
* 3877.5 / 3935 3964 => 13.1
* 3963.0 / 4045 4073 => 12.6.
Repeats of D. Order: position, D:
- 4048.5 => 5.33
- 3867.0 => 5.68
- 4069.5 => 5.42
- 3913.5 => 5.50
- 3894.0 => 5.62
